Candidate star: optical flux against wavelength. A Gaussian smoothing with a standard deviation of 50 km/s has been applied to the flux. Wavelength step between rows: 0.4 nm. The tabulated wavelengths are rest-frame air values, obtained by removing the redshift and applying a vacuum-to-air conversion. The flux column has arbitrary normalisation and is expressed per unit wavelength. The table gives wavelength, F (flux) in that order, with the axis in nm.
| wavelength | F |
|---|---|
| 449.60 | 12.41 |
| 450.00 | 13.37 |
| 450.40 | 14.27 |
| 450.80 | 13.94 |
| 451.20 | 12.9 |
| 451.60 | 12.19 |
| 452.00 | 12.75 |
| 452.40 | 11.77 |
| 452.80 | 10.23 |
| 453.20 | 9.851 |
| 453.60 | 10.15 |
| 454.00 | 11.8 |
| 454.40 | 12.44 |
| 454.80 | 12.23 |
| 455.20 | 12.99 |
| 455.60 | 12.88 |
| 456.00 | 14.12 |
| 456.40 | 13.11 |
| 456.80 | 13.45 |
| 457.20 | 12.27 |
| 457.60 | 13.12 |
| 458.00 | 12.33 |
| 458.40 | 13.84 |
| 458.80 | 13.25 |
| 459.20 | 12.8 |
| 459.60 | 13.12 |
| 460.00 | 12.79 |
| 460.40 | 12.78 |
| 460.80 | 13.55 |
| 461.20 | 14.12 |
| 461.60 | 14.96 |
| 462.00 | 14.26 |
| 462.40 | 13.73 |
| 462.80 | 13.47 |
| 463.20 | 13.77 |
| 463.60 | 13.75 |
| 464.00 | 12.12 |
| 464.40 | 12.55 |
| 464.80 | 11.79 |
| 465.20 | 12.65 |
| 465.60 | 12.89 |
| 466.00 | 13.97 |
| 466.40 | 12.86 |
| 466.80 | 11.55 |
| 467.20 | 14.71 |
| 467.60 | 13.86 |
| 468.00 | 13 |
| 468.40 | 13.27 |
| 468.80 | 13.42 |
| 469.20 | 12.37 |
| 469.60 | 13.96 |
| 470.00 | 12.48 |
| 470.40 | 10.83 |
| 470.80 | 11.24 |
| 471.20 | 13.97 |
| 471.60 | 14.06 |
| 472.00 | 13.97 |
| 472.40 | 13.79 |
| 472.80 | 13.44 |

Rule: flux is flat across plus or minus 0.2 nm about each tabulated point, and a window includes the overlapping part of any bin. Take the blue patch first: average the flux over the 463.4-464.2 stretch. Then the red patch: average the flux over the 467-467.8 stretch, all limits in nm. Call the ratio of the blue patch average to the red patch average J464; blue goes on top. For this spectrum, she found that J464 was 0.91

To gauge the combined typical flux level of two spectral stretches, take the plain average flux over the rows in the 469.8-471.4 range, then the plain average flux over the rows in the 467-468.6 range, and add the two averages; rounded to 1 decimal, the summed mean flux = 25.8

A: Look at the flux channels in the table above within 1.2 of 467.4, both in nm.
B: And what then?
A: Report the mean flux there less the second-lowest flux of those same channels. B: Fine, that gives 0.35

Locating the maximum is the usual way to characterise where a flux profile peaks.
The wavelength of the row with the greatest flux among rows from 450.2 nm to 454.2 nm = 450.40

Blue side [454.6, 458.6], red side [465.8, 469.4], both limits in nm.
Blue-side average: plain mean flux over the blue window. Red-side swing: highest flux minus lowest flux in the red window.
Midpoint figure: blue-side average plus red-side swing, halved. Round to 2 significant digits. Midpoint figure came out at 8.1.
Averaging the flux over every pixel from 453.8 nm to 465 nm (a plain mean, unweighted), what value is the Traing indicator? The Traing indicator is 13.1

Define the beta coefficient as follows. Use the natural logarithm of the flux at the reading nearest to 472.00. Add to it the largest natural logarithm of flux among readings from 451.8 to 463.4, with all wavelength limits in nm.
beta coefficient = 5.34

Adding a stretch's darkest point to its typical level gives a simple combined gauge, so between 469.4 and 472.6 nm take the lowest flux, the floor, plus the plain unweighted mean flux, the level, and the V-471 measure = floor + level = 23.9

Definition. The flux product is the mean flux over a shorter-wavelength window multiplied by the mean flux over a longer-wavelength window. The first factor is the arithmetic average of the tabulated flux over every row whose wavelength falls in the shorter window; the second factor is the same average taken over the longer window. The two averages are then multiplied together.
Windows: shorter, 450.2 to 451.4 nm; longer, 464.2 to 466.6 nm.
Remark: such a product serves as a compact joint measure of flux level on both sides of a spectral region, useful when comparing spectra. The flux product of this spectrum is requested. 175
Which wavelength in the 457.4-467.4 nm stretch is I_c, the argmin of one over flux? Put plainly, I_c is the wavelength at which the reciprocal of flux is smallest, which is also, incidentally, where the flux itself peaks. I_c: 461.60 nm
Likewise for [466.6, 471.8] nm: 467.20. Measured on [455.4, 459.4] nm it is 456.00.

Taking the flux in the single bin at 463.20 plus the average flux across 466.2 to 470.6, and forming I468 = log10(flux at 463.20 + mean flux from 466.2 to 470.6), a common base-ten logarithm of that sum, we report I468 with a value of 1.43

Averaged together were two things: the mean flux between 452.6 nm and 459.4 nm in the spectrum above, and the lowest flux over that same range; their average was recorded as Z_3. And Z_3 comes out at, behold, 11.1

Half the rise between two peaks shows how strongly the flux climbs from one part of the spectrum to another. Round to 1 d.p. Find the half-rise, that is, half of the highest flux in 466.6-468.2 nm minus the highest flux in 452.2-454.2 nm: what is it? 1.5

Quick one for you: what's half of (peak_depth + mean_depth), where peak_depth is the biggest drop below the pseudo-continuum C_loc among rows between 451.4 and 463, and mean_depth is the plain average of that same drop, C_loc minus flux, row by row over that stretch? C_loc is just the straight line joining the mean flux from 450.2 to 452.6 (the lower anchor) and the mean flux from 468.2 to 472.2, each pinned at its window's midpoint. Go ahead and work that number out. 1.66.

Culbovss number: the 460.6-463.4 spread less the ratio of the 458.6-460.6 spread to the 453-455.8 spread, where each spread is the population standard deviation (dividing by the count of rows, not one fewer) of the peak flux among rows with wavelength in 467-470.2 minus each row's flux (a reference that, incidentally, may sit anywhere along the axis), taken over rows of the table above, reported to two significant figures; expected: 0.31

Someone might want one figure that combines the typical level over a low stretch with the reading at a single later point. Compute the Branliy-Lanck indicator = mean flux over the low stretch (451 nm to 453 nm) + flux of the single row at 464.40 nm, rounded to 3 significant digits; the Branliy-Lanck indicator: 24.5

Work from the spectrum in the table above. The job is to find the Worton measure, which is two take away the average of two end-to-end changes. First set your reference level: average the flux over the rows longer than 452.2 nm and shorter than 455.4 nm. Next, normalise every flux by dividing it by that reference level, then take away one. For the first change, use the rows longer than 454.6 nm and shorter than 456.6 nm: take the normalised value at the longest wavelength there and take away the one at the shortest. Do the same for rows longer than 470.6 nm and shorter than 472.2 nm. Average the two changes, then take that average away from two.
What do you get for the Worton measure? 1.84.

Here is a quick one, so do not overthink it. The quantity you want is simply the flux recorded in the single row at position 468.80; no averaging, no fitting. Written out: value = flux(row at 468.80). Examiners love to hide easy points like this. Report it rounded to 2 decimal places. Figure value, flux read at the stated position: 13.42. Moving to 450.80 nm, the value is 13.94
